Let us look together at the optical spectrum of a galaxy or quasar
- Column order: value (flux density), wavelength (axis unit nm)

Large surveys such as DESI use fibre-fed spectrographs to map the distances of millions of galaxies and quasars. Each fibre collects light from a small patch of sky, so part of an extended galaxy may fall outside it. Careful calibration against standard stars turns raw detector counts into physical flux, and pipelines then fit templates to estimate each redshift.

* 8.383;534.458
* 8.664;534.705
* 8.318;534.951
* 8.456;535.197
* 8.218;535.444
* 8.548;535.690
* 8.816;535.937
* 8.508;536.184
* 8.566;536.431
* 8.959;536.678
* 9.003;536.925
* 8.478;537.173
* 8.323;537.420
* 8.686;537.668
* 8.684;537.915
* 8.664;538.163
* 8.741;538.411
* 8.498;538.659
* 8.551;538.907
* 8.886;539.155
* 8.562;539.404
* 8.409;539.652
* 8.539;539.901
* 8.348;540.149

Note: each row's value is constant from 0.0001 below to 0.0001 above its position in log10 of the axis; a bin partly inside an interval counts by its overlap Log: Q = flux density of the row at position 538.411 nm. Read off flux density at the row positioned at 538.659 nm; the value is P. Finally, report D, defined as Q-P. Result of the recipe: 0.2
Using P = 8.498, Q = 8.741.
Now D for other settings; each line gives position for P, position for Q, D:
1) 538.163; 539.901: -0.1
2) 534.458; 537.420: -0.1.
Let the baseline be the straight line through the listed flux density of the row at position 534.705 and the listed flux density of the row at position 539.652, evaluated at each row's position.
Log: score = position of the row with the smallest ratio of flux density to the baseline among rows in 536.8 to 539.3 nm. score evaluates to 537.420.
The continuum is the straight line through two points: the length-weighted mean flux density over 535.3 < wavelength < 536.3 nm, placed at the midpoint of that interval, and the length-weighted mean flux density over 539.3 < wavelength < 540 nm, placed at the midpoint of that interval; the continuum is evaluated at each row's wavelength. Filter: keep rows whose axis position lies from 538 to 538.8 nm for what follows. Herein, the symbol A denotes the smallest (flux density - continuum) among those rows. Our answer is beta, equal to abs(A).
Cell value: 0.01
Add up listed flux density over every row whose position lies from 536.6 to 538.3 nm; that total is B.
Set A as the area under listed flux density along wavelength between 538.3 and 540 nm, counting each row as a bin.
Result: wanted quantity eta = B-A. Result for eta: 46.2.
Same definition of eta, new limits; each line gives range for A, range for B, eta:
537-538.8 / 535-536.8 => 44.6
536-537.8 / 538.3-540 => 44.6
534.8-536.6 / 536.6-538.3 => 45.5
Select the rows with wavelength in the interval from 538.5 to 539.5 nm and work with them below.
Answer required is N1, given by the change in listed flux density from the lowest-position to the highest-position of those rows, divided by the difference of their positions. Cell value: 0.1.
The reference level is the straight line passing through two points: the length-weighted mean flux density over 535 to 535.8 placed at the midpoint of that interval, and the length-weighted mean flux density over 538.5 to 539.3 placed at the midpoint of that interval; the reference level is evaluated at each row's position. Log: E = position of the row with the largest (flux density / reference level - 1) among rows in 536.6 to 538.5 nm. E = 536.925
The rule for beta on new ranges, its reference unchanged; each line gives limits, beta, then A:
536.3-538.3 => 0.19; -0.19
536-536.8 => 0.01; -0.01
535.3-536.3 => 0.30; -0.30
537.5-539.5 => 0.01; -0.01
